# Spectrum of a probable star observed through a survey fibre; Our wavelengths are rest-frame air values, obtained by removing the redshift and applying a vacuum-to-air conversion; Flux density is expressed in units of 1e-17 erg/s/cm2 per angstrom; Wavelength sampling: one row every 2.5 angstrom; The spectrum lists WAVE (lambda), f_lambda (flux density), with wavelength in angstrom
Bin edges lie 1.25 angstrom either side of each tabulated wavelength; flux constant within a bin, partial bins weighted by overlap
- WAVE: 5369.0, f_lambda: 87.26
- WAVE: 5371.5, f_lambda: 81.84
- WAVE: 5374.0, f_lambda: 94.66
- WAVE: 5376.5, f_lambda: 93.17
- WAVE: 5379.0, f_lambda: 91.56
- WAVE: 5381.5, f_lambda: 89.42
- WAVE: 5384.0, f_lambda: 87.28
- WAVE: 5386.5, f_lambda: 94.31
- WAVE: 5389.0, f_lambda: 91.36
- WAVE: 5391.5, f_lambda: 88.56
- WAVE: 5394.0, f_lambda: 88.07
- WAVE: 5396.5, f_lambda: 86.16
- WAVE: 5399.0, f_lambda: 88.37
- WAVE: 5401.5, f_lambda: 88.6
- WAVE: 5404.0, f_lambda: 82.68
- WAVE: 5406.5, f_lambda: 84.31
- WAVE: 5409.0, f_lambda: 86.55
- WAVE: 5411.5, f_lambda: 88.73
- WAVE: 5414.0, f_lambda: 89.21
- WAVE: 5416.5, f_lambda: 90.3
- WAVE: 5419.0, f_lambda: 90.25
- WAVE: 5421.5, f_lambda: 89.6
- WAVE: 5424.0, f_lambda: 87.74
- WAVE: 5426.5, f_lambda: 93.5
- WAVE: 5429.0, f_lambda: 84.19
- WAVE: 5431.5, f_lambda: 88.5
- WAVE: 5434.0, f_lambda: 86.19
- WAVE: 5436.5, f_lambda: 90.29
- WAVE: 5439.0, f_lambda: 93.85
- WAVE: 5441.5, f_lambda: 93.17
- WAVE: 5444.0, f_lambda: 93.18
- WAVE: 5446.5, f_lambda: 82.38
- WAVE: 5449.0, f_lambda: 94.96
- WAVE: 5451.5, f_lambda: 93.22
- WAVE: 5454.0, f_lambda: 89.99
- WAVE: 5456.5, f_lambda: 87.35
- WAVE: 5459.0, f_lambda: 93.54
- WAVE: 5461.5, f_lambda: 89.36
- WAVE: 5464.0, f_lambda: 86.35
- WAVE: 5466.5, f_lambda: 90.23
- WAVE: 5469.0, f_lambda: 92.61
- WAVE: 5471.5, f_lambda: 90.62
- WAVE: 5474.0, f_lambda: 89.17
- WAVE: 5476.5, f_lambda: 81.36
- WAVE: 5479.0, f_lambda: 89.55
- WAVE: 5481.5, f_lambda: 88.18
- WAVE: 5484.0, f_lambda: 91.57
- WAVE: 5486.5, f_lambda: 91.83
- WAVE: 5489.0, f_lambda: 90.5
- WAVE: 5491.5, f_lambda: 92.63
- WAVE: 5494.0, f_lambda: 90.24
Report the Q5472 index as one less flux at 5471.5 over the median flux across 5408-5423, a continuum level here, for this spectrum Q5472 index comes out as -0.014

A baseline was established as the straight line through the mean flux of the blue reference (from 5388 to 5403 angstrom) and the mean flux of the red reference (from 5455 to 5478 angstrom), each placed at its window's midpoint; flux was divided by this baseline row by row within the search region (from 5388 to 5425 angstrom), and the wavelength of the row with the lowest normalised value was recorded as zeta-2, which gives 5404.0 angstrom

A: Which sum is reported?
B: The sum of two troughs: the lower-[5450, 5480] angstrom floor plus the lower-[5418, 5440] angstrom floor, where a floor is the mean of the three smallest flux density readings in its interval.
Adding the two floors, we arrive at 171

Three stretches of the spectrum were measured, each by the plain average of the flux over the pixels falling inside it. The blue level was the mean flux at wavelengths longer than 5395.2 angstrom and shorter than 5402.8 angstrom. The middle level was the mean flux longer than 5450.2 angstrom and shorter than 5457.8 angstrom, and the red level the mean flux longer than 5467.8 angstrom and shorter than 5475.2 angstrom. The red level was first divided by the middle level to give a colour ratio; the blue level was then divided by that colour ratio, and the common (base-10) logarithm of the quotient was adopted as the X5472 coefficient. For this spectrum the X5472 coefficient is 1.94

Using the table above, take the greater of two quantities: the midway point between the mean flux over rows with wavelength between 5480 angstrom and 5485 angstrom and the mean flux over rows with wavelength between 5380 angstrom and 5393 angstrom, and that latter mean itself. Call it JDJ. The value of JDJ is 90.2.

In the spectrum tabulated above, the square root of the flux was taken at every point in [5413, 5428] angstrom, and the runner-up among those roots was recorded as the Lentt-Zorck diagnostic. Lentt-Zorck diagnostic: 9.50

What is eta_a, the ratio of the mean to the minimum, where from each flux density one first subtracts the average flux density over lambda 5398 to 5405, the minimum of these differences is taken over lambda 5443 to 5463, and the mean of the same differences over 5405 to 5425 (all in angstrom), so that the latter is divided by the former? -0.4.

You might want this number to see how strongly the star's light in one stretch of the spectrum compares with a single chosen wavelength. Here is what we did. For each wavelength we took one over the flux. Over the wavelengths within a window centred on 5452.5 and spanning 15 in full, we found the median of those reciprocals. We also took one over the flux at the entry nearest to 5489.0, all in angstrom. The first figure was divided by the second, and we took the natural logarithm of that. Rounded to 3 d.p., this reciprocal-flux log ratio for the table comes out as -0.012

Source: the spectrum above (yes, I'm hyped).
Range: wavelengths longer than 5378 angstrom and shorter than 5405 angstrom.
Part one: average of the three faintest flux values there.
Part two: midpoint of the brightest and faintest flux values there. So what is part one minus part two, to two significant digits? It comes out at -3.1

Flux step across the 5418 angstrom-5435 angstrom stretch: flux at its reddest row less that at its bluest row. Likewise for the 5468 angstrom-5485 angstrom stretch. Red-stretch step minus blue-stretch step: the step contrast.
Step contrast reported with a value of 3.0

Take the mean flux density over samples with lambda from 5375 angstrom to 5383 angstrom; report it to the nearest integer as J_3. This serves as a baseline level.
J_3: 91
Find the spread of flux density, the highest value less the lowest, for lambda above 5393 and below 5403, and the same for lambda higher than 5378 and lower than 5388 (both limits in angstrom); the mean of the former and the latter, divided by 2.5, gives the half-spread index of 1.89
